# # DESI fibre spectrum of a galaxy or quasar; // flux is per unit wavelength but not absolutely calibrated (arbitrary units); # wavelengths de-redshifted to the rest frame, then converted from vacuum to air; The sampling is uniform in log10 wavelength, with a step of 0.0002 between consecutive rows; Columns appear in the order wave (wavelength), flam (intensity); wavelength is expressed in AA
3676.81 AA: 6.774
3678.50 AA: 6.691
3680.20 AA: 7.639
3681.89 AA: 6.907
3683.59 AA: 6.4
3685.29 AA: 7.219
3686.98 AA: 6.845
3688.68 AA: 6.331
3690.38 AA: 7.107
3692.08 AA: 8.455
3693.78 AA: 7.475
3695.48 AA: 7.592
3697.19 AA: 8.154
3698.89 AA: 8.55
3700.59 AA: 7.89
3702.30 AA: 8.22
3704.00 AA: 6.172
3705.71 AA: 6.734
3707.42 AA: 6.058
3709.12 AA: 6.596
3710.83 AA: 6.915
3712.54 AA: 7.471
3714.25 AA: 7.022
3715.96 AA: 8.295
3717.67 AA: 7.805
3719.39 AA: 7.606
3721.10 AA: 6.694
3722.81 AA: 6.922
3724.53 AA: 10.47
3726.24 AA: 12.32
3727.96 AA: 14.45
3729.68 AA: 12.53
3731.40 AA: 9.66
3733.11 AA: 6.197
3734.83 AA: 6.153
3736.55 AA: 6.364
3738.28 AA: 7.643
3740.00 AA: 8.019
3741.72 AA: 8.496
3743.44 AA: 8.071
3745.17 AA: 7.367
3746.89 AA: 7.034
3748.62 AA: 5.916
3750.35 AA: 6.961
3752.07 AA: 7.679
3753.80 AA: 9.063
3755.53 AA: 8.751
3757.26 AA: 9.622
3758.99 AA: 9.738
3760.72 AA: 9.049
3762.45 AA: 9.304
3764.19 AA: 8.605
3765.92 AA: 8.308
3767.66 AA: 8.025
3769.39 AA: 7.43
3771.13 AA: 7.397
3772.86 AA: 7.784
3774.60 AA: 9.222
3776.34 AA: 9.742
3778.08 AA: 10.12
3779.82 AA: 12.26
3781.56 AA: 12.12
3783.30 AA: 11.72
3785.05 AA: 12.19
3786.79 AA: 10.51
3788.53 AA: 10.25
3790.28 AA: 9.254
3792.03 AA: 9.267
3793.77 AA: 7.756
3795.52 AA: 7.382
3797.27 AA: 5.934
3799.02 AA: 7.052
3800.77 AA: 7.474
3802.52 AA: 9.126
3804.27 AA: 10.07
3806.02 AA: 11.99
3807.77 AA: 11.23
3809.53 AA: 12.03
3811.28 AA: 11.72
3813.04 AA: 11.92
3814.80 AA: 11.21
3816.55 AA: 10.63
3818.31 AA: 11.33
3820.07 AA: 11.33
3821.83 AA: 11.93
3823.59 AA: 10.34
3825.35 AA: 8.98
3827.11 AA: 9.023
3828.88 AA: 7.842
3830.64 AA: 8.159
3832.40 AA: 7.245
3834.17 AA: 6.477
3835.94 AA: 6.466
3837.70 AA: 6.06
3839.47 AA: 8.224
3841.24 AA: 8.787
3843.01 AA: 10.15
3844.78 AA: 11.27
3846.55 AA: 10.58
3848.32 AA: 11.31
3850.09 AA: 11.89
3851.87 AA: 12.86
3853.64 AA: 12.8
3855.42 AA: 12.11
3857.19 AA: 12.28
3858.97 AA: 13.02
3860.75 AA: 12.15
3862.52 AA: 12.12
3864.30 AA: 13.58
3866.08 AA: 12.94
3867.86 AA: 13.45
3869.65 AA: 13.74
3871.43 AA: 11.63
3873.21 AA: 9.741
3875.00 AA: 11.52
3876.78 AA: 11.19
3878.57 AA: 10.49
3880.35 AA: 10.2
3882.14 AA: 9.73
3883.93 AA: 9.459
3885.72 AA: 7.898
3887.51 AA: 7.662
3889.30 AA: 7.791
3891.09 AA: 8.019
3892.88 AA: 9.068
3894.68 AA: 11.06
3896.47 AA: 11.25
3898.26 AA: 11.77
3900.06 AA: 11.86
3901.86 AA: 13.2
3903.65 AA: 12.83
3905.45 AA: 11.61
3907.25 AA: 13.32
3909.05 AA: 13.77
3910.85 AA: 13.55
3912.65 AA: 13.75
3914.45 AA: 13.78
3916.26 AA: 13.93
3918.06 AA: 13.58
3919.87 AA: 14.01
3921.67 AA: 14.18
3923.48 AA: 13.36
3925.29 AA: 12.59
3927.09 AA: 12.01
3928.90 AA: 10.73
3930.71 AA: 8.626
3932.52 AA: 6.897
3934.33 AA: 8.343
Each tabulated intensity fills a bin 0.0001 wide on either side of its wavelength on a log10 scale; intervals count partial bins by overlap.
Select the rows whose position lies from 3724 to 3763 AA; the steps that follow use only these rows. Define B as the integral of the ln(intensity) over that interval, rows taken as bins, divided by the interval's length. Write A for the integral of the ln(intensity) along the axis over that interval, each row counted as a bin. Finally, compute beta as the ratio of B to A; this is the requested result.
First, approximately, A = 83.4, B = 2.14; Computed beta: 0.0256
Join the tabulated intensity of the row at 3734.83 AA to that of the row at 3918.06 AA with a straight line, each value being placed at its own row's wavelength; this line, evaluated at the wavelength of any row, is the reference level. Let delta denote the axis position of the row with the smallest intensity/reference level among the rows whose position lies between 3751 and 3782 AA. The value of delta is 3771.13 AA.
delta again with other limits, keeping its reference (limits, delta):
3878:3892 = 3887.51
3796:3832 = 3797.27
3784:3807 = 3797.27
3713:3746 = 3734.83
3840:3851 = 3841.24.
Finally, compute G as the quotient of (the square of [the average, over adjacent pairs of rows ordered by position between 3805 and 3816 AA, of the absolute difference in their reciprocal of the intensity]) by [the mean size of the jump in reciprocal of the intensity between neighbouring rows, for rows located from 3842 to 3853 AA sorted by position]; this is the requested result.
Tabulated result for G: 0.003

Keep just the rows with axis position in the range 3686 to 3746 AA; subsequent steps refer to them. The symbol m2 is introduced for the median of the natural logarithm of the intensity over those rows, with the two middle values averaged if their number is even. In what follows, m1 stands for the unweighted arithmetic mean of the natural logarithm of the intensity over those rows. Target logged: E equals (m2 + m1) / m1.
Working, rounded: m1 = 2.05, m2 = 2.03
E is 1.988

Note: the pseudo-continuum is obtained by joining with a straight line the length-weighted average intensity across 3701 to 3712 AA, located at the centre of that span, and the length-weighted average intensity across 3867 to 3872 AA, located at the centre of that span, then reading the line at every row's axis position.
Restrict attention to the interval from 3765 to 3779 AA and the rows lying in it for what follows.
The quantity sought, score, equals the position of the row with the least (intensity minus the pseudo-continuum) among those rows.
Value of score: 3771.13 AA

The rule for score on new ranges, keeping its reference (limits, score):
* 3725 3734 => 3733.11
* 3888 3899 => 3889.30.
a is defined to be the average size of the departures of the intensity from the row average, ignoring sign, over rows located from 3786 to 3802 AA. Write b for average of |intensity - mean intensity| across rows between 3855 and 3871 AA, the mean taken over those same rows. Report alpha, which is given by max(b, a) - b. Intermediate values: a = 1.33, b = 0.58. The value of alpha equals 0.75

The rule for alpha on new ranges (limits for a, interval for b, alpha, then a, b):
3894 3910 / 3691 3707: 0.25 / 0.87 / 0.62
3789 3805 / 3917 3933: 0.00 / 1.14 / 2.02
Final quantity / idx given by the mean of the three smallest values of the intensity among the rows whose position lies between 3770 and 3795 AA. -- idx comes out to 7.6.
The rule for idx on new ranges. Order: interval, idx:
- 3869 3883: 9.9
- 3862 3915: 7.8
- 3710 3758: 6.1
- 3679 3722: 6.2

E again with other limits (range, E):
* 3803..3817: 2.005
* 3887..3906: 2.035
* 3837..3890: 2.023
